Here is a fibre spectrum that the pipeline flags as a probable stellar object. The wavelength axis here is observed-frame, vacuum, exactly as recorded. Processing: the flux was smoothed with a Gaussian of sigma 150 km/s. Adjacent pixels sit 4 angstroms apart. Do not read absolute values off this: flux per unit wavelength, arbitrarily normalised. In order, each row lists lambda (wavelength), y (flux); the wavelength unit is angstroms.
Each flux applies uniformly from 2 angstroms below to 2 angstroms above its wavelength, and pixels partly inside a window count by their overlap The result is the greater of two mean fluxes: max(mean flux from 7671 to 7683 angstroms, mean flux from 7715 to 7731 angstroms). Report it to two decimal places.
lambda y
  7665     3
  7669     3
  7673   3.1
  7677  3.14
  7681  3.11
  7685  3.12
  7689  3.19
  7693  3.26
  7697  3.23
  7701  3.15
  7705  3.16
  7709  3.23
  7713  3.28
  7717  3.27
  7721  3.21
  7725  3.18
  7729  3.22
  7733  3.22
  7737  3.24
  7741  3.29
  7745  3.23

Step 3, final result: 3.22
